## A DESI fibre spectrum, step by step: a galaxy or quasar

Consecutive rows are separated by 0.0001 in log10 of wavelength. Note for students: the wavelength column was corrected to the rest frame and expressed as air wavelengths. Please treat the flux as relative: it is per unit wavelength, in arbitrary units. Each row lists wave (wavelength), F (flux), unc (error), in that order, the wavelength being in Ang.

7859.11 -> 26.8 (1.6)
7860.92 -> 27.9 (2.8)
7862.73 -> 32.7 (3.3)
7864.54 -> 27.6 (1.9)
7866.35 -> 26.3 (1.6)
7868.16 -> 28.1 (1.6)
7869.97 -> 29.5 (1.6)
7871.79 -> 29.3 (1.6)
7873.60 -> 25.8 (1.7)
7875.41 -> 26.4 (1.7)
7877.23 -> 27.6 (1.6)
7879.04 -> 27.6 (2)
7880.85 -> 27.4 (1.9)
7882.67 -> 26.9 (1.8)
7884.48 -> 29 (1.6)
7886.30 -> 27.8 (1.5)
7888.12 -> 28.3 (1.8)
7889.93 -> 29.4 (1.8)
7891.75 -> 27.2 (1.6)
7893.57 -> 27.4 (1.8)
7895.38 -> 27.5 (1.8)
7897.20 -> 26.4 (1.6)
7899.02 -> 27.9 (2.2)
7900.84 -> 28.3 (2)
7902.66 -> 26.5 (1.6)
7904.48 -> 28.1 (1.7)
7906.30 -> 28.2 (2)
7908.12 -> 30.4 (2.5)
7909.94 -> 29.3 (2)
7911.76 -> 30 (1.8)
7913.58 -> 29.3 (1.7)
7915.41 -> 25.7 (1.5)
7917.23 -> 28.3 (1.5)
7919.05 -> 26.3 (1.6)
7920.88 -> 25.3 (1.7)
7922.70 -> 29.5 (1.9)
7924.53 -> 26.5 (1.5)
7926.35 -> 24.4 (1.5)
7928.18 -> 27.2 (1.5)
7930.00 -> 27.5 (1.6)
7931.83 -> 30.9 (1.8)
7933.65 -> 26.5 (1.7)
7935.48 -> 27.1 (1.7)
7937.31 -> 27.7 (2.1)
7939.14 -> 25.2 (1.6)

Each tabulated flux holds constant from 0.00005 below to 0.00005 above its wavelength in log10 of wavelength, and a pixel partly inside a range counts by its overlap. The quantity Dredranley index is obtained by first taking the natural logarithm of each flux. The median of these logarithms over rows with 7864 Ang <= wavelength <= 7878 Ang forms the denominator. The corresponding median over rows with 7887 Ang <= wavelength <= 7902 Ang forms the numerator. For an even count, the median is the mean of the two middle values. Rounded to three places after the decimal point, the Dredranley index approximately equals 1.001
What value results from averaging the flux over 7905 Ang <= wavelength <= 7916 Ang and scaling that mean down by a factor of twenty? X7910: 1.44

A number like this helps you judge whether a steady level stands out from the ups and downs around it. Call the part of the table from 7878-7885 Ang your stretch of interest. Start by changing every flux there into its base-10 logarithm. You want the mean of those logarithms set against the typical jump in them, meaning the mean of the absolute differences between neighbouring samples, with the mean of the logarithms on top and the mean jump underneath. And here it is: 99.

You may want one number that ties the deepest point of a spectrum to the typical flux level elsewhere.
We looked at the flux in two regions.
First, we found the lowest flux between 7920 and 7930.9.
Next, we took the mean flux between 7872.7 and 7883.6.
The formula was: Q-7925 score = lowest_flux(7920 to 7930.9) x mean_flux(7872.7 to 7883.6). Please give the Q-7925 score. 658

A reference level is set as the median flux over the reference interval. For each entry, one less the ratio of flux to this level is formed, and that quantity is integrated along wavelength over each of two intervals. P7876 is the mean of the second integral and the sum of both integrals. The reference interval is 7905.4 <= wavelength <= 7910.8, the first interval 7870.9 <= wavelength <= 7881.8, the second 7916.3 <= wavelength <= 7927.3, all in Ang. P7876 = 1.33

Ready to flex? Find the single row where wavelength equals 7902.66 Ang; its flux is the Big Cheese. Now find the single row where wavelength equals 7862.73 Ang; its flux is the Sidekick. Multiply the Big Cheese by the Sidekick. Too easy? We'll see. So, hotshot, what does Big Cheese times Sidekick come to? 867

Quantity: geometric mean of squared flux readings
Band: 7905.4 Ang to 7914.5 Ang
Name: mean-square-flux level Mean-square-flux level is 866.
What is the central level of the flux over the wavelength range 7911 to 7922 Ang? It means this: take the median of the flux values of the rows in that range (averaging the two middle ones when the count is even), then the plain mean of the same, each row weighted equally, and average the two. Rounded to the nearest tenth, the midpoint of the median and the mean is 27.4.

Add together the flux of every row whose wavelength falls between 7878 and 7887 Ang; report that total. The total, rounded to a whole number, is 139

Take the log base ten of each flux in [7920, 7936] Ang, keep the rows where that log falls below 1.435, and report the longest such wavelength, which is 7935.48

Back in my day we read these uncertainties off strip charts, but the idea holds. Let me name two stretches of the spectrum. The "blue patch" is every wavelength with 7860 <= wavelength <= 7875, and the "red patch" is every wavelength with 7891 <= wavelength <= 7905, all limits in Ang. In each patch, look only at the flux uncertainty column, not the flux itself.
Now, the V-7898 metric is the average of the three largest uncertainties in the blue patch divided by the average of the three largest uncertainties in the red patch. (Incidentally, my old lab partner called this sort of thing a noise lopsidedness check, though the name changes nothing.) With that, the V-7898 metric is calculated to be 1.33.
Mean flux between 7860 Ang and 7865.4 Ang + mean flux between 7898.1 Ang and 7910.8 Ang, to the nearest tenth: 57.8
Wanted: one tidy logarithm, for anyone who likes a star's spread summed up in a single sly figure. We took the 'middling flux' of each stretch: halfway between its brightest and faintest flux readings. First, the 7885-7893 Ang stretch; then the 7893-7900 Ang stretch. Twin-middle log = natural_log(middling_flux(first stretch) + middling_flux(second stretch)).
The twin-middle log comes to 4.02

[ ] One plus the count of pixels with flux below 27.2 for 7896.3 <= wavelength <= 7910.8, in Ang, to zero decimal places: 3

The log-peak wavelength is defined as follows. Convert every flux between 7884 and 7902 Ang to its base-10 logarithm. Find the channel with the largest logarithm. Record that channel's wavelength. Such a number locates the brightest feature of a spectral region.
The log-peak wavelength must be 7889.93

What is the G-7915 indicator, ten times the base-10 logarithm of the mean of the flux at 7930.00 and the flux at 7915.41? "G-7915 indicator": 14.25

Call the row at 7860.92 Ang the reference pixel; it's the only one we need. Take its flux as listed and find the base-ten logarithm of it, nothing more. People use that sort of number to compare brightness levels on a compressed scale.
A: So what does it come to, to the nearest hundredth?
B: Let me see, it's 1.45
